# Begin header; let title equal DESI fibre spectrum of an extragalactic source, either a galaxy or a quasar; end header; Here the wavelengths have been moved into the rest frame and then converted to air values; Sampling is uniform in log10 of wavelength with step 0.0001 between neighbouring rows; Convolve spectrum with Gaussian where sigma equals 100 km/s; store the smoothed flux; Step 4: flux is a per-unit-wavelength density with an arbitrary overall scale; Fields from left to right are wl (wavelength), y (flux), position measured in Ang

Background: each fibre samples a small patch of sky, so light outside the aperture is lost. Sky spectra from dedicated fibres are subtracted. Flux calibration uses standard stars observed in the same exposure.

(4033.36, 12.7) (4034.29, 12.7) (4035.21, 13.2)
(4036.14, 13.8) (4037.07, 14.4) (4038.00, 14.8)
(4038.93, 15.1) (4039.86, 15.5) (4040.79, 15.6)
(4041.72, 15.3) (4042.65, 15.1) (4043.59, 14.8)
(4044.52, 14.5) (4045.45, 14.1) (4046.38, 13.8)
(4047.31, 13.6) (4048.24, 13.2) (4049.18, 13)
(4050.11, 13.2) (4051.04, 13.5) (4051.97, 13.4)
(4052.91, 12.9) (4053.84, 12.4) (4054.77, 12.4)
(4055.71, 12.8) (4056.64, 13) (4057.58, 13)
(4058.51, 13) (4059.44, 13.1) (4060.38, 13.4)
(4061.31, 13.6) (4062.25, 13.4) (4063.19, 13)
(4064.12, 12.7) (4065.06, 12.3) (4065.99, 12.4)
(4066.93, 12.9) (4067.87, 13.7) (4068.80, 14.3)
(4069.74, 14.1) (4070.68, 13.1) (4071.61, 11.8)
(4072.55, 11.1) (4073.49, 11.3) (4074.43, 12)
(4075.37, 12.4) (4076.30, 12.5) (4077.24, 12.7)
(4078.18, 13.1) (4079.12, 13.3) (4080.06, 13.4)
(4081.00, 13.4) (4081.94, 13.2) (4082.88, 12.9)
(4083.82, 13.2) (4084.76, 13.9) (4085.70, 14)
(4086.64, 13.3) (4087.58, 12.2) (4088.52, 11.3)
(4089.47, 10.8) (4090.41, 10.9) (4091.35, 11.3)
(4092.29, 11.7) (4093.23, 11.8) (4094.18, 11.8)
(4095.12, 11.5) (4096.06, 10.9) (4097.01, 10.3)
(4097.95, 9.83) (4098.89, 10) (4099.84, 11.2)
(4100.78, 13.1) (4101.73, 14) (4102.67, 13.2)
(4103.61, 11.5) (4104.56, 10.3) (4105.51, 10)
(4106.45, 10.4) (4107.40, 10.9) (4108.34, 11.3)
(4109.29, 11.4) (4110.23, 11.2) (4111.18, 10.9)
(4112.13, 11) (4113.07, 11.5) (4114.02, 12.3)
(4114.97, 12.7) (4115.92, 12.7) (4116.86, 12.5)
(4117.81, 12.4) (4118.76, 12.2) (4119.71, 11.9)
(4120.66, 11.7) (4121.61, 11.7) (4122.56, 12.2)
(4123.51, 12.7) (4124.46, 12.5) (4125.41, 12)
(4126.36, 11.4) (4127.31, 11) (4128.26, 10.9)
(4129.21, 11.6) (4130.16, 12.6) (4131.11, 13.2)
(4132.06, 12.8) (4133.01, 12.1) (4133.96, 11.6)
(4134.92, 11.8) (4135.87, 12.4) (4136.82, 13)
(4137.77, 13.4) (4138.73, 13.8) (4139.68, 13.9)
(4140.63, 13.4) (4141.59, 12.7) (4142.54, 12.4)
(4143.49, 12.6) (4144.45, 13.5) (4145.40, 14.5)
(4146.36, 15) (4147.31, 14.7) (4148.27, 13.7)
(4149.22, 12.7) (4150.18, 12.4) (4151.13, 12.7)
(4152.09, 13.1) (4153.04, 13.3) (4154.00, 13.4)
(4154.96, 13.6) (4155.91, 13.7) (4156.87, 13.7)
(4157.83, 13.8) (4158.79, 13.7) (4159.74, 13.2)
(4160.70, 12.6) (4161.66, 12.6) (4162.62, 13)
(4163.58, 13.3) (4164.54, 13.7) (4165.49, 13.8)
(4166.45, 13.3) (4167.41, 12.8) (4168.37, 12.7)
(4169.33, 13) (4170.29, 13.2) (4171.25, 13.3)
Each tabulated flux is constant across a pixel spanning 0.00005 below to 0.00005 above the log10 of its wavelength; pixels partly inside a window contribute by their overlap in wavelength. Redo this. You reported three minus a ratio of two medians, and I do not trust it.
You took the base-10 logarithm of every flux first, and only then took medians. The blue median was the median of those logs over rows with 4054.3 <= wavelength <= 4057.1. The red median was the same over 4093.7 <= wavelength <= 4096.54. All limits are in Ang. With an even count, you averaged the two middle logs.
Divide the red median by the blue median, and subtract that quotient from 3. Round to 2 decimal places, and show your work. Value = 2.04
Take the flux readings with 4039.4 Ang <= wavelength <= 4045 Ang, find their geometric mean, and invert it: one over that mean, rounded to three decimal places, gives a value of 0.066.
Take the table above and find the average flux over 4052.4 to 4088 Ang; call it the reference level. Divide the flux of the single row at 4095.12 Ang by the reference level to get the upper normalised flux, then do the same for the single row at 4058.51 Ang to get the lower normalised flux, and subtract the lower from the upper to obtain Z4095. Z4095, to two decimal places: -0.12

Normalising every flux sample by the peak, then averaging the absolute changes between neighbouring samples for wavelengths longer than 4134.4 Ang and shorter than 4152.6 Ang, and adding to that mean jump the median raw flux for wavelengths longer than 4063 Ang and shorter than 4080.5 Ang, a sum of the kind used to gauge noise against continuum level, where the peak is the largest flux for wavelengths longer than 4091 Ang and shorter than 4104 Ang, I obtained 12.7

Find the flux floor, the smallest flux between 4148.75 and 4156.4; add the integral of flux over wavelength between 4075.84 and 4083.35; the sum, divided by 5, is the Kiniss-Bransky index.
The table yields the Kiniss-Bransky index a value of 22.1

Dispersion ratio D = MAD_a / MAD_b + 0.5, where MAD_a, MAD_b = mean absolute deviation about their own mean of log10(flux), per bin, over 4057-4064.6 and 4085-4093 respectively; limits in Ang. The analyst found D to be 0.74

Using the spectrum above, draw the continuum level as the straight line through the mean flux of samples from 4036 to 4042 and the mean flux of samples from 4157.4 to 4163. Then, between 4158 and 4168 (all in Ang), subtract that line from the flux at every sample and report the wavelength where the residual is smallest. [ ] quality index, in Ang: 4160.70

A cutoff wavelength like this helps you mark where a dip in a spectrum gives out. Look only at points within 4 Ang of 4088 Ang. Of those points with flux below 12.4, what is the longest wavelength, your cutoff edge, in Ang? 4091.35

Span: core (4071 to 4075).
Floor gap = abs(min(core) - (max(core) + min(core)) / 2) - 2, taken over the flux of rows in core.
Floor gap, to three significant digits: -1.55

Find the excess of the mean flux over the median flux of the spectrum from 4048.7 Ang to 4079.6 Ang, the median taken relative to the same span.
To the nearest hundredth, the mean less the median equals -0.13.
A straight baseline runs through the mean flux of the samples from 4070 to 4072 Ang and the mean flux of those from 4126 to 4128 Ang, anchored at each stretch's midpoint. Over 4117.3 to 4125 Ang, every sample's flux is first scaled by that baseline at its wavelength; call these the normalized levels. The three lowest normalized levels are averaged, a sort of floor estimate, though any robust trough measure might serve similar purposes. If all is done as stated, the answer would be 1.04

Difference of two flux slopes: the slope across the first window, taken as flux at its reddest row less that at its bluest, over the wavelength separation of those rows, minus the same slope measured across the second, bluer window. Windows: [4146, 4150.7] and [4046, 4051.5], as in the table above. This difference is -0.6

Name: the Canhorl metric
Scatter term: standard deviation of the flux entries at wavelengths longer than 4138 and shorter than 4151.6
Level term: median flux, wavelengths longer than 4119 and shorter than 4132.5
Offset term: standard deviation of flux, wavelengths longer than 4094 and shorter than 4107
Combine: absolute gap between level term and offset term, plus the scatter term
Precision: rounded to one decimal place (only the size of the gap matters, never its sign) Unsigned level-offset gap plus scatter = 11.5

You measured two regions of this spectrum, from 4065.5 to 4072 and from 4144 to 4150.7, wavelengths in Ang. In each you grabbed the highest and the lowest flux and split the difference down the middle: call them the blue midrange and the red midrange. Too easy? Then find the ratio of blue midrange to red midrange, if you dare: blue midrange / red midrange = 0.95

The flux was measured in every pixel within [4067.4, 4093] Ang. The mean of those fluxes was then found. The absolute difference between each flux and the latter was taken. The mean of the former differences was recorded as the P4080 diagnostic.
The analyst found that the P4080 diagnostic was 0.90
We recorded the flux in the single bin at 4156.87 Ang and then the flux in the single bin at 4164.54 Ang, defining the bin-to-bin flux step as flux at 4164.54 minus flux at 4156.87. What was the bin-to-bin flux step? 0.00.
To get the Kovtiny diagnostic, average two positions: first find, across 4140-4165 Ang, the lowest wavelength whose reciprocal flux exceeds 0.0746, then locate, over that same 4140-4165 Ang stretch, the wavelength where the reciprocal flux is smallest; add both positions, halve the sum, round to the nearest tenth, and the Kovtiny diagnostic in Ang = 4143.5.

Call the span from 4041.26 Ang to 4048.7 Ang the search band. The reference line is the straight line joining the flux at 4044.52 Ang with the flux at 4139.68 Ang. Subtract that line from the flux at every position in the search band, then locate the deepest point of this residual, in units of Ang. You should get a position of 4048.24 Ang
